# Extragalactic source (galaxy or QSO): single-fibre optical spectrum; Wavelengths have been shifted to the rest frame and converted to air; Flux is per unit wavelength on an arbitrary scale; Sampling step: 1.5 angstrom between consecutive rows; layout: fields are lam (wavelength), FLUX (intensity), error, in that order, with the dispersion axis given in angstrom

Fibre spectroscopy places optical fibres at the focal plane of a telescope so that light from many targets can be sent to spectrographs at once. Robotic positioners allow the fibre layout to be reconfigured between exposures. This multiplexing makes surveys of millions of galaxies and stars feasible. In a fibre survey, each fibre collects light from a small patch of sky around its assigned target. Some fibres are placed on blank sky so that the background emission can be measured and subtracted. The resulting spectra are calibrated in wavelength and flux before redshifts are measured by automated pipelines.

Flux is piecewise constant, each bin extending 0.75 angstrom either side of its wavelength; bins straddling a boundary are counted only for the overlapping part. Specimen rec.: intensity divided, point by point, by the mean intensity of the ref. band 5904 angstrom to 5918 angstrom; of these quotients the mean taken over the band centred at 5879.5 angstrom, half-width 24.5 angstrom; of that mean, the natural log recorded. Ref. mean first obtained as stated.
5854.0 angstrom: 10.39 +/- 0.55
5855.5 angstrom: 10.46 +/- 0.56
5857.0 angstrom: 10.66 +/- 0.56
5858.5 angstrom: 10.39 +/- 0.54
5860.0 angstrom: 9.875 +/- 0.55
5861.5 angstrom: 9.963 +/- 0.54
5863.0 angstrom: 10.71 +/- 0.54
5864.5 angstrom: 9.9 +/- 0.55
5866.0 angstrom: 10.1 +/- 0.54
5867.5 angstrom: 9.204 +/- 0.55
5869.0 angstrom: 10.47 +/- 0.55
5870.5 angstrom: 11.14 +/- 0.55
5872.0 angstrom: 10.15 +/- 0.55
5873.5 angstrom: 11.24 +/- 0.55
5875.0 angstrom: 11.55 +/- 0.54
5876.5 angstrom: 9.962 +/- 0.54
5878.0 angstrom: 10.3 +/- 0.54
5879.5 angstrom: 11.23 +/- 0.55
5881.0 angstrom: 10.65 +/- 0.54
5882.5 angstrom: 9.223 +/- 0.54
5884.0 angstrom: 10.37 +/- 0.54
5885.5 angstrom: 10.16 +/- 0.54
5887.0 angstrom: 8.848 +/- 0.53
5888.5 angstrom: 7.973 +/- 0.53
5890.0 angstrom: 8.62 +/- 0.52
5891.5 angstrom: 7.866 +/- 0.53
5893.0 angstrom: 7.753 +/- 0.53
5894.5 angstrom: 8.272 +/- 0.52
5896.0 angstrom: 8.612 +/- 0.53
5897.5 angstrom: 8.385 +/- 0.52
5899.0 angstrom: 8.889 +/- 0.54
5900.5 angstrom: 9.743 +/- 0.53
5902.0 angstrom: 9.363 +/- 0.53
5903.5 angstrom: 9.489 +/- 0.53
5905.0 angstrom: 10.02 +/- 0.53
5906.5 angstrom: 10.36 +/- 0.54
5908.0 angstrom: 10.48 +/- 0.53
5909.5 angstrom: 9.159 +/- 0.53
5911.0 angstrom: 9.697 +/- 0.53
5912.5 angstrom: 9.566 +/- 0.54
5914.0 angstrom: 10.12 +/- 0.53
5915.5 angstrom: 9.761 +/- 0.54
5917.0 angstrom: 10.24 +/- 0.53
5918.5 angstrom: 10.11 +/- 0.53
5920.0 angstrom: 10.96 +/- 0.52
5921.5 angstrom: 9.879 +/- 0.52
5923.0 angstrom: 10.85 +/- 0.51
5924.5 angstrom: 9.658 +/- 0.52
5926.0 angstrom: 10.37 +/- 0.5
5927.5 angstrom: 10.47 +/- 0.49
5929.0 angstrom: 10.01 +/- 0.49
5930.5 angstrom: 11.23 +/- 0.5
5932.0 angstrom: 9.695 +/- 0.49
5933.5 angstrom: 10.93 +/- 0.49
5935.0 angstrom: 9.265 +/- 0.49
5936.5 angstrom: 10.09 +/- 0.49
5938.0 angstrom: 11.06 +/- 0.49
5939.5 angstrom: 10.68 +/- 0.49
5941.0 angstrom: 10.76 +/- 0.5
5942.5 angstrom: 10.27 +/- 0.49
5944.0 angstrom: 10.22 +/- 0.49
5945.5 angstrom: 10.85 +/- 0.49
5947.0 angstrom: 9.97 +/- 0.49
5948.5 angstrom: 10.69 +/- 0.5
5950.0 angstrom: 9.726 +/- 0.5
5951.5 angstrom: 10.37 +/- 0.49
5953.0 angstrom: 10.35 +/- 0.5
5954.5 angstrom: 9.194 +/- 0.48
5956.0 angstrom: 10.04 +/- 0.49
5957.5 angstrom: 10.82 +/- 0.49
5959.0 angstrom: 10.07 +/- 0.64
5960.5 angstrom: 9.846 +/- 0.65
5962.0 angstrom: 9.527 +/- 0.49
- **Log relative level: -0.019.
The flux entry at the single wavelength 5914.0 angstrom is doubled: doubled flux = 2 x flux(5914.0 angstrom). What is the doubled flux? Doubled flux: 20.2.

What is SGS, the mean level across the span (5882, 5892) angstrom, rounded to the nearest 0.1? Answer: 9.0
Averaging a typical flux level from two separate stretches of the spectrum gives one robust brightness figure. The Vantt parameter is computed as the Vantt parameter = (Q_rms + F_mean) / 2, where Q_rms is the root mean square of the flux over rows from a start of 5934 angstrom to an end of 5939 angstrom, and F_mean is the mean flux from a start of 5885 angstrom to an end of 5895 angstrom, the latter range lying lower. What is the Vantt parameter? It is 9.3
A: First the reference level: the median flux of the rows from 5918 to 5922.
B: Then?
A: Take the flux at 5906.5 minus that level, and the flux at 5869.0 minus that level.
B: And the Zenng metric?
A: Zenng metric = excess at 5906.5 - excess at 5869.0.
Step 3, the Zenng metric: -0.1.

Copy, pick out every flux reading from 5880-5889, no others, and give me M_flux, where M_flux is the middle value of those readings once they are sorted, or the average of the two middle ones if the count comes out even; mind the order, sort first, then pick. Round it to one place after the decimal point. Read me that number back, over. 9.7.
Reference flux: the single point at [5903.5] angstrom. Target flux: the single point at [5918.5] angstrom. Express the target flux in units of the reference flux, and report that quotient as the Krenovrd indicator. 1.07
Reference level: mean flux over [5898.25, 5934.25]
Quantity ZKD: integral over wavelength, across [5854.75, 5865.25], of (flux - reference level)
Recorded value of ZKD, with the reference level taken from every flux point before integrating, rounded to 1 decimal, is 2.5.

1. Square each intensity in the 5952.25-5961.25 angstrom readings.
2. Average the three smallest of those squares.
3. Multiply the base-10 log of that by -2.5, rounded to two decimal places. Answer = -4.93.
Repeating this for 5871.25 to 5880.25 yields -5.03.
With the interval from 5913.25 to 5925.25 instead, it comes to -4.95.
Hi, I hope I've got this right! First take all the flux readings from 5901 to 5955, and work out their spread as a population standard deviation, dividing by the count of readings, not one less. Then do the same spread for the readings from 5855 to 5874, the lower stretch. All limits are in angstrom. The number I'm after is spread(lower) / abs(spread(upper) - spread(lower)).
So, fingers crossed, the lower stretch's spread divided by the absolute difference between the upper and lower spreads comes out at 30.4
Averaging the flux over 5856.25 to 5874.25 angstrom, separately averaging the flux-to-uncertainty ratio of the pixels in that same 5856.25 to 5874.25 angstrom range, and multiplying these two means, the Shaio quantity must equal 194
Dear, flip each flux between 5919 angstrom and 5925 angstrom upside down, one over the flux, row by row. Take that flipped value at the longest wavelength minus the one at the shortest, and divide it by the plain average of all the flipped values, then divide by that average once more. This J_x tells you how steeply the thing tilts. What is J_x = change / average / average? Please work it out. 1.3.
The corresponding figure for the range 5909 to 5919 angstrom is -1.0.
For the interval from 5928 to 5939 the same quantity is -1.0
